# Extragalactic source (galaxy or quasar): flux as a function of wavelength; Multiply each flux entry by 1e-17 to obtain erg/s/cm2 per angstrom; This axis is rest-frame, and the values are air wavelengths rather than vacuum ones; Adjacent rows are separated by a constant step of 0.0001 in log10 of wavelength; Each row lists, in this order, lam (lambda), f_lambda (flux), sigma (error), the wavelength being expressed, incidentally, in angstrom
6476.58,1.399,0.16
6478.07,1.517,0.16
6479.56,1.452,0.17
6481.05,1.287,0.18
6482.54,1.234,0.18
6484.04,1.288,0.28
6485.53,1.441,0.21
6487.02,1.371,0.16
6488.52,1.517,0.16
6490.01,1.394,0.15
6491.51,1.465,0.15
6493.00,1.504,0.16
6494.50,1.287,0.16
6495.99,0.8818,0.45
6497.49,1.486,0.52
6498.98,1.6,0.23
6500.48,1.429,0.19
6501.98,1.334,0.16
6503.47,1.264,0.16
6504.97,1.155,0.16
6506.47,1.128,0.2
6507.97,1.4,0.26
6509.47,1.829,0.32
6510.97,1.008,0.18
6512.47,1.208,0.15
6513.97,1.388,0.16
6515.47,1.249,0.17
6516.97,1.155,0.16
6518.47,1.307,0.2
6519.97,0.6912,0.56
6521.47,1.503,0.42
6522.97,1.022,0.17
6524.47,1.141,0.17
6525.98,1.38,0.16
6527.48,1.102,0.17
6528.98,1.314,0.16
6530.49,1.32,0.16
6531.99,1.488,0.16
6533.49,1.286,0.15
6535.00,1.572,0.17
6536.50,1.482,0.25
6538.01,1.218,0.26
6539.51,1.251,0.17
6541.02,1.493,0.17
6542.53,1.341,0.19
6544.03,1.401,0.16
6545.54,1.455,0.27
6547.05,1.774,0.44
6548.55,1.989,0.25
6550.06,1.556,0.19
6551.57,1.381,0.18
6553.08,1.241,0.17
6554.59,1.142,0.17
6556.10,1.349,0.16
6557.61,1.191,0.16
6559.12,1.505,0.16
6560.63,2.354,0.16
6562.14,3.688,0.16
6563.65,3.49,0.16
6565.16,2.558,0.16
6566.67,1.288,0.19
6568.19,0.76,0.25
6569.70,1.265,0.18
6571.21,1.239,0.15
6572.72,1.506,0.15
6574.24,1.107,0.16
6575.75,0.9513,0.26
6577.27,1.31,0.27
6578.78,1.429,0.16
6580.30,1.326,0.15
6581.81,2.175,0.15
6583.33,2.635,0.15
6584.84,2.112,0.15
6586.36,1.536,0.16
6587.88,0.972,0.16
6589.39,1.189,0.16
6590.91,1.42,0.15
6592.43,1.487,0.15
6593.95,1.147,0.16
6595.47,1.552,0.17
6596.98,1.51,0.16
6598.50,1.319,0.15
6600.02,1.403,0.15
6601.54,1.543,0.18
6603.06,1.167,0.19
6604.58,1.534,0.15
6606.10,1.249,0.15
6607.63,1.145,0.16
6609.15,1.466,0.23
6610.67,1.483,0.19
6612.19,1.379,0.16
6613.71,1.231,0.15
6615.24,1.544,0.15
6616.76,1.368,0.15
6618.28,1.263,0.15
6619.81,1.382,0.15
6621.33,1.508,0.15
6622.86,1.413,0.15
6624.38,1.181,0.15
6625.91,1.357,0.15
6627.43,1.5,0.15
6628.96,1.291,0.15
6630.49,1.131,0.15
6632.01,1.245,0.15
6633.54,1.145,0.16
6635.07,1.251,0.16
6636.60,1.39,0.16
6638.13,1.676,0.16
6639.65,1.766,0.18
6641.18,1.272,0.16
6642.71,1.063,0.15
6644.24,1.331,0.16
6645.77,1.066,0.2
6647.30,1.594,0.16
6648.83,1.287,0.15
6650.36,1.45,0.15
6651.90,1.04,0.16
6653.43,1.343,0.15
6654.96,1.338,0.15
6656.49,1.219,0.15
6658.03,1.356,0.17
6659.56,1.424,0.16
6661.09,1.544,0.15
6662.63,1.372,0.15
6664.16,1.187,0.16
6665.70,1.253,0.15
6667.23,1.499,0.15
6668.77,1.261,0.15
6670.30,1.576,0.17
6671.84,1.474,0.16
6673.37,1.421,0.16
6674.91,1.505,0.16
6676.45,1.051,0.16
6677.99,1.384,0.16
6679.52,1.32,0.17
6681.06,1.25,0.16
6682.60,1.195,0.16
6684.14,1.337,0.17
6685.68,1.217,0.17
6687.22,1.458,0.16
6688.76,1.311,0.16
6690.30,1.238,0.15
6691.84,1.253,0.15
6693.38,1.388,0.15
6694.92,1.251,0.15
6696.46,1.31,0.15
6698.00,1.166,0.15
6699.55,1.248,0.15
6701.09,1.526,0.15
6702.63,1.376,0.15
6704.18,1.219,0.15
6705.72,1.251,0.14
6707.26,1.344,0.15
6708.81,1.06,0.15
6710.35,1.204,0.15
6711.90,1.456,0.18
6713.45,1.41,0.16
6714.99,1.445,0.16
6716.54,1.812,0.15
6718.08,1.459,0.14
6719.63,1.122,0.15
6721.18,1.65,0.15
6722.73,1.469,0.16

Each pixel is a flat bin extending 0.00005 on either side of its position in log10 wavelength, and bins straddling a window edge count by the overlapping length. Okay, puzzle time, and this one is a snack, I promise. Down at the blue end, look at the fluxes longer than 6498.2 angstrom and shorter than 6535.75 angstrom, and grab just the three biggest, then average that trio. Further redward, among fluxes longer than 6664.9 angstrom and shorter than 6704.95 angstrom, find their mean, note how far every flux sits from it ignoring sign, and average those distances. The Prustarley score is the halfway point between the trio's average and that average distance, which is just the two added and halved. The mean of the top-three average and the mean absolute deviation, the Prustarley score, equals 0.89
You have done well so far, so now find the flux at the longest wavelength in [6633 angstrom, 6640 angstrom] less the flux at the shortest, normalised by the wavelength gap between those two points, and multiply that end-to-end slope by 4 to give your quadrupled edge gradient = 0.41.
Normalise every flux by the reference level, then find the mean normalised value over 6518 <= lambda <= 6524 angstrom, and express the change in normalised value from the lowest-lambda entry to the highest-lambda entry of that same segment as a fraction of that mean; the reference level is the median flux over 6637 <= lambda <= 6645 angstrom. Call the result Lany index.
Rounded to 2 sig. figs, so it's -0.25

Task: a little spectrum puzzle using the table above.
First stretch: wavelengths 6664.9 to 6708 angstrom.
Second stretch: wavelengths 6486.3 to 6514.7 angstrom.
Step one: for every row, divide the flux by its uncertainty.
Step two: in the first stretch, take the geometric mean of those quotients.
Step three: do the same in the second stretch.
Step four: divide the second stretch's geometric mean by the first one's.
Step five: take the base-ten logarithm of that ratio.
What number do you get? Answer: -0.10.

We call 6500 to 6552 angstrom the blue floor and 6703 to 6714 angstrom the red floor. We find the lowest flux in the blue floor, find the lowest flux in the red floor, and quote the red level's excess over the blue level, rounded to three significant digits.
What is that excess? 0.369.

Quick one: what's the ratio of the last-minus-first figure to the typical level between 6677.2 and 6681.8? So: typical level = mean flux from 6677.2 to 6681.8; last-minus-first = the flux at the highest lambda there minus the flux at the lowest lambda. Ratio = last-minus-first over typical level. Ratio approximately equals -0.10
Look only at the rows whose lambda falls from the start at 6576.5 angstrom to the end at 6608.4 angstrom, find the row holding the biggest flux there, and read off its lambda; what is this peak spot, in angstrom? 6583.33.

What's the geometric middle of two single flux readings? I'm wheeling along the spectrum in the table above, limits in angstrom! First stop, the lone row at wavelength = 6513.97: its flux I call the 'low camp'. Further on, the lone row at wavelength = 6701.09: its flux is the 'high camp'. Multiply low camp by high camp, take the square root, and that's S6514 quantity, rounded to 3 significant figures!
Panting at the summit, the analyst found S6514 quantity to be 1.46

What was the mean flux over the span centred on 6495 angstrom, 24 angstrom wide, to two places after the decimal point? 1.35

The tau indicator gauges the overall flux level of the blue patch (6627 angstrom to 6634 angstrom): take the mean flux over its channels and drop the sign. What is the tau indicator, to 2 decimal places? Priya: 1.26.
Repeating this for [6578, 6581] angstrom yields 1.38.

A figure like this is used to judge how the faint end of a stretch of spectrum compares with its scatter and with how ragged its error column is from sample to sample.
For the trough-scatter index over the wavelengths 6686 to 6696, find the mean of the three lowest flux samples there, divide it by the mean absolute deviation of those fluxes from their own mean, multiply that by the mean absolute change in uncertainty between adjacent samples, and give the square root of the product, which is 0.2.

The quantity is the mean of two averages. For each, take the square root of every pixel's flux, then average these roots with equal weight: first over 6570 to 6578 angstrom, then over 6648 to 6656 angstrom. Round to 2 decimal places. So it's 1.12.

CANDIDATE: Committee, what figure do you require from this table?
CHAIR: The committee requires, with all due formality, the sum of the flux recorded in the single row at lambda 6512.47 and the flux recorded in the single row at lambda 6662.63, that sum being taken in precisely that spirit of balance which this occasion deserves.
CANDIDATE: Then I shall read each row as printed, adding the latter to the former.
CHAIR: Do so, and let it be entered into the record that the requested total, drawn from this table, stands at 2.58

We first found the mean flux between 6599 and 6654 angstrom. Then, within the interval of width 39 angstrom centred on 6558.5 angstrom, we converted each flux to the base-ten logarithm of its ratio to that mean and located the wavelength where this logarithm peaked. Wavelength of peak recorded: 6562.14 angstrom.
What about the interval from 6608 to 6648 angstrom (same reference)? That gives 6639.65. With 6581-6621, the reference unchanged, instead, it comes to 6583.33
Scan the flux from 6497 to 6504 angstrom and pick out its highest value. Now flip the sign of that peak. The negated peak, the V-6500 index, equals -1.60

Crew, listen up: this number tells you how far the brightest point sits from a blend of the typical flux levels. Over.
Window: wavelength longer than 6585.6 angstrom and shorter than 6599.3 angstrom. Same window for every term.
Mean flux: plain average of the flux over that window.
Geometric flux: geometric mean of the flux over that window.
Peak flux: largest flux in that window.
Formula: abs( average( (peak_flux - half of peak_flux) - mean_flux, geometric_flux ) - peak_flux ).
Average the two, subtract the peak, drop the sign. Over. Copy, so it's 1.17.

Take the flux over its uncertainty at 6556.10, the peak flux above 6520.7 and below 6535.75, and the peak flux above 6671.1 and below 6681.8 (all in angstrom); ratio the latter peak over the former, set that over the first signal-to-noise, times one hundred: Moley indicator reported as 11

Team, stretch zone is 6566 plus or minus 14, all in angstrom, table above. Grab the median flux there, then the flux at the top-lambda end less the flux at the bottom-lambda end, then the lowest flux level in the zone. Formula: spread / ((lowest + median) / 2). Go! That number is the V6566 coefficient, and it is 0.18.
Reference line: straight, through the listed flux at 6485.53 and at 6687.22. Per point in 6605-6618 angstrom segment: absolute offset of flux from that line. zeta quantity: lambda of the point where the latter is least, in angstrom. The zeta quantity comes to 6609.15 angstrom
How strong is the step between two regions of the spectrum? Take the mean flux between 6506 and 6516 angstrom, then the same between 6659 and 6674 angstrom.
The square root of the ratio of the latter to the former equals 1.03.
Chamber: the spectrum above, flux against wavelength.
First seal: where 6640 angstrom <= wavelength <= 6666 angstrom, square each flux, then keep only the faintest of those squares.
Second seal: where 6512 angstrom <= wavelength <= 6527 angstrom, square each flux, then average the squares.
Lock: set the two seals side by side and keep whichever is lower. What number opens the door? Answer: 1.08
